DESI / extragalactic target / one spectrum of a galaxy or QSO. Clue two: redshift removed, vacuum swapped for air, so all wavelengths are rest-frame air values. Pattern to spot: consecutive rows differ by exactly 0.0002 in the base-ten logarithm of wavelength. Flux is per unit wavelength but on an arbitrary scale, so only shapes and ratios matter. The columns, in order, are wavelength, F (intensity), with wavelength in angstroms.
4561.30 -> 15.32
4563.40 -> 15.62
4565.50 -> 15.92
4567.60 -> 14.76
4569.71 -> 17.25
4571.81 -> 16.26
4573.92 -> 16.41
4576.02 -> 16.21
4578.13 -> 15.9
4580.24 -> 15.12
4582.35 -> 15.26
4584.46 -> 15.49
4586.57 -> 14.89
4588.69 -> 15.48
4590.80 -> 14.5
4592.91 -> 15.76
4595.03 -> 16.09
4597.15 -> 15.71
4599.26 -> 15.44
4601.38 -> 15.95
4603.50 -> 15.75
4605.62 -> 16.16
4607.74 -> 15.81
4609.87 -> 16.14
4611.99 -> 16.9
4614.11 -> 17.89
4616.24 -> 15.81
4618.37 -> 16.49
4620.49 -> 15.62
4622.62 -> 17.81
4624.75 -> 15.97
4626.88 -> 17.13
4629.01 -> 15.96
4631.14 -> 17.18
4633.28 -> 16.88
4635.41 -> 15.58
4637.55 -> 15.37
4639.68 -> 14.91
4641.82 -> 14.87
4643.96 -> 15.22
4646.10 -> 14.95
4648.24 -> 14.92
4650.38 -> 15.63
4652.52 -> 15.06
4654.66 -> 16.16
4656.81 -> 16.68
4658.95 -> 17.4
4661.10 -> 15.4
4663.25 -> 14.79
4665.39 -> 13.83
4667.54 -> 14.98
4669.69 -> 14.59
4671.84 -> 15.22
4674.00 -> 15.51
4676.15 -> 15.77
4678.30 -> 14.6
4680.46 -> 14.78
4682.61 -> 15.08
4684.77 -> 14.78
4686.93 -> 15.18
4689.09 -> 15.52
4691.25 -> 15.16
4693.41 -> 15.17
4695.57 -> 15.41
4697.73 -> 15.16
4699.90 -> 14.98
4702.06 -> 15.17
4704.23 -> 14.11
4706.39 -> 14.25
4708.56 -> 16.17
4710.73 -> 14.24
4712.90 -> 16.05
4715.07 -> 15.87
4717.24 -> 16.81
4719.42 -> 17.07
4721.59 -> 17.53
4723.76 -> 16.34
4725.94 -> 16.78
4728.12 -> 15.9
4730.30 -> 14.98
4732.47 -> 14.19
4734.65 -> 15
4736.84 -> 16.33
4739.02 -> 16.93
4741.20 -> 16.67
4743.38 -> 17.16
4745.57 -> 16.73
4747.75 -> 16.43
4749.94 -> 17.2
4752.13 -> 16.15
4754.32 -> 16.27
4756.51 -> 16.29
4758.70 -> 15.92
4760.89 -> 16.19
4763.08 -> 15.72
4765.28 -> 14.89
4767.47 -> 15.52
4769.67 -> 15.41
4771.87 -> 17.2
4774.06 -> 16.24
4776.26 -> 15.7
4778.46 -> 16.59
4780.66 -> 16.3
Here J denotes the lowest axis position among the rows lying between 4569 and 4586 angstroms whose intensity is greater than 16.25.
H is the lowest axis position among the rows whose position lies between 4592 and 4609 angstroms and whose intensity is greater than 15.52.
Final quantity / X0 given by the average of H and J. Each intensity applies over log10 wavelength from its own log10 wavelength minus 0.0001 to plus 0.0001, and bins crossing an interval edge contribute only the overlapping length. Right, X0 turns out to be 4581.3 angstroms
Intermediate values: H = 4592.91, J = 4569.71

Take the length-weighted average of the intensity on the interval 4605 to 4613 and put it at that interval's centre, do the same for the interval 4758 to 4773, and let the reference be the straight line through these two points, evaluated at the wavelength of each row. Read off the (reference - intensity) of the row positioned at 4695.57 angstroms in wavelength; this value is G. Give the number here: 0.6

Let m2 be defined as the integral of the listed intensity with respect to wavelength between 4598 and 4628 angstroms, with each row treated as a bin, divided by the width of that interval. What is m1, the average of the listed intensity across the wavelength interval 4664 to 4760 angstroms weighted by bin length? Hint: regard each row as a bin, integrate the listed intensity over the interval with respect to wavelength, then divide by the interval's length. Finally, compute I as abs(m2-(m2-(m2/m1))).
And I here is 1.04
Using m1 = 15.6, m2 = 16.3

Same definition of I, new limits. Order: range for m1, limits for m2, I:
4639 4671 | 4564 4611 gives 1.03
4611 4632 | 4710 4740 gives 0.96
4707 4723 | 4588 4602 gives 0.96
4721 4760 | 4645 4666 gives 0.96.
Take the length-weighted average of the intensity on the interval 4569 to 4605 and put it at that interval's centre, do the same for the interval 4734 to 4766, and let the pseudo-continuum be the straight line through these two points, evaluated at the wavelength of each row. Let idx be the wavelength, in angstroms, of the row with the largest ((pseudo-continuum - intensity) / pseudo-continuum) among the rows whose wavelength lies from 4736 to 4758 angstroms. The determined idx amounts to 4752.13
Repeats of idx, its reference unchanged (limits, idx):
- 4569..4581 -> 4580.24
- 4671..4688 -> 4678.30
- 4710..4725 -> 4710.73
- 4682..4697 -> 4684.77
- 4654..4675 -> 4665.39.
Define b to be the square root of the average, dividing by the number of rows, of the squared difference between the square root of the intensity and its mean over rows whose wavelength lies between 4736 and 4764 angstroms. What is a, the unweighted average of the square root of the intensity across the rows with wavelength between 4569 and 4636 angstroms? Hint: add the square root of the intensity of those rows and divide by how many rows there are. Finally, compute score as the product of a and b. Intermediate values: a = 4.01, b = 0.054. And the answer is 0.21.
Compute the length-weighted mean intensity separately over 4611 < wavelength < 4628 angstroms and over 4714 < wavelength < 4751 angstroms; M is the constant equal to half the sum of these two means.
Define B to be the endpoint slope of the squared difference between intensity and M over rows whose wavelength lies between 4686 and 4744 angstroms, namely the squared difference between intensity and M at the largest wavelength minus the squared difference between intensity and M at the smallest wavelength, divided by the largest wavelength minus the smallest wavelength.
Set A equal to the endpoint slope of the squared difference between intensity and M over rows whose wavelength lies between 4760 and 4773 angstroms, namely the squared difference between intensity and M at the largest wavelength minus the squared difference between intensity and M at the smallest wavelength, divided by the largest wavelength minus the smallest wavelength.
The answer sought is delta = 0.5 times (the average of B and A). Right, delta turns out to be 0.0016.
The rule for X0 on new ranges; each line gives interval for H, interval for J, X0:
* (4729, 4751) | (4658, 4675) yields 4697.9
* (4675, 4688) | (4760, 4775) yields 4724.0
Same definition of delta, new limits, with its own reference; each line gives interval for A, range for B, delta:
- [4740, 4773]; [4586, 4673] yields 0.0007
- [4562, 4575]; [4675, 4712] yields 0.0145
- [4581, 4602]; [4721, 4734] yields 0.0854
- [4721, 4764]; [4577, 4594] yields 0.0011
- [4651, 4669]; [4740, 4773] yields 0.0076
